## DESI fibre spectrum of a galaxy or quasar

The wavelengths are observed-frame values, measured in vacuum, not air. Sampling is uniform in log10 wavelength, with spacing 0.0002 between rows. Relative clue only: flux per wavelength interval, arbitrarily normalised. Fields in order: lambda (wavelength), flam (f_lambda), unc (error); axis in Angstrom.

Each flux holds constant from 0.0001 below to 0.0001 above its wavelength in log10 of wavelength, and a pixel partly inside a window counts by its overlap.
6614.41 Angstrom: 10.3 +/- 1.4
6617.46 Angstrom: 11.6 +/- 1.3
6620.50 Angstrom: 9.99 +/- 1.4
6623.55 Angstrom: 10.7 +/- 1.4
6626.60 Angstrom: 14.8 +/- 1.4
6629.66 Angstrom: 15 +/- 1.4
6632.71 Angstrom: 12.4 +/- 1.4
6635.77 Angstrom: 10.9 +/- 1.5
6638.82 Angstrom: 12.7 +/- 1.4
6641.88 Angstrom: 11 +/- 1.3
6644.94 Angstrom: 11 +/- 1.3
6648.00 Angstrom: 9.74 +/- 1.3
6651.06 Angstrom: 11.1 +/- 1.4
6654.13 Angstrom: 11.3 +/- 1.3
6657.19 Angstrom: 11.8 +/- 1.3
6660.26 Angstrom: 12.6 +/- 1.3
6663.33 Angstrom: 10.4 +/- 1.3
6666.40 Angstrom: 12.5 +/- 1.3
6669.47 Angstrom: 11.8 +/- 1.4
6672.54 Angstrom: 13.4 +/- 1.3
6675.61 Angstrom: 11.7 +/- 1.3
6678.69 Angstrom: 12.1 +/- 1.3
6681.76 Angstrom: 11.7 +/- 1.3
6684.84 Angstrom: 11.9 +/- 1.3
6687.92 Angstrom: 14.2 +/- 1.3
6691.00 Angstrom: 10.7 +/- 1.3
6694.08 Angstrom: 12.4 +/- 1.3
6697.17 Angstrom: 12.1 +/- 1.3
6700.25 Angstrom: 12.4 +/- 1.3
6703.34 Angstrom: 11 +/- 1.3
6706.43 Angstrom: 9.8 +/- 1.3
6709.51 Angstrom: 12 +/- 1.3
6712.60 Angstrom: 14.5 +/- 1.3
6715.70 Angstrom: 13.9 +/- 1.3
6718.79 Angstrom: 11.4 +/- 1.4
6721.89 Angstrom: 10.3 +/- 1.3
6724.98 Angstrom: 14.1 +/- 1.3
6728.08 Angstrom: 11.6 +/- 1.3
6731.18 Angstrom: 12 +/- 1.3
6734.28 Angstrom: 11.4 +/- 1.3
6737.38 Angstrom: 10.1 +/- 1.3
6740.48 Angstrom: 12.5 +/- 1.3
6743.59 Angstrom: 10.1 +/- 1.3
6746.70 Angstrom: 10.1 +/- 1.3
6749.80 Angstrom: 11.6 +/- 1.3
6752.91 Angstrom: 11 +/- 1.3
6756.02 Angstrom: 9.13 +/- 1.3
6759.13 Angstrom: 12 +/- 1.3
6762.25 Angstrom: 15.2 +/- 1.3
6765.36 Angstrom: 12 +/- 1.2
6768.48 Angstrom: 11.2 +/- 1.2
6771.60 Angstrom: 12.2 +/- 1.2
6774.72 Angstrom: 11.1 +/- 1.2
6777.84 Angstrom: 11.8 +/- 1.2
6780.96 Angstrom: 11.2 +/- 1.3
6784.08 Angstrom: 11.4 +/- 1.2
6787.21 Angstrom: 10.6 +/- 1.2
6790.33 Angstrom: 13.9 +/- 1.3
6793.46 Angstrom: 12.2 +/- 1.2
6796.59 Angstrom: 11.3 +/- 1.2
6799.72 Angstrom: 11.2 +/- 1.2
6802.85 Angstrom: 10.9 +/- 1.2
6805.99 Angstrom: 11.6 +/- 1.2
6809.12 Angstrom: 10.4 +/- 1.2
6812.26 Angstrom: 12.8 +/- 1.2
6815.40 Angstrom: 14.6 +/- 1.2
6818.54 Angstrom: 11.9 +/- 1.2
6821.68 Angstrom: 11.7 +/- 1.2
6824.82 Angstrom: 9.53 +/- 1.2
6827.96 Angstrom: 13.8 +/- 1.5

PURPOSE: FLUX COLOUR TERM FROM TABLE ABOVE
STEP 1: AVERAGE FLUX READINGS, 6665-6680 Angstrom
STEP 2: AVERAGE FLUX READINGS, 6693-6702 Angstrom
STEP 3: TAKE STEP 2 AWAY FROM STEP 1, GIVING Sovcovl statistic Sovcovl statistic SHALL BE 0.0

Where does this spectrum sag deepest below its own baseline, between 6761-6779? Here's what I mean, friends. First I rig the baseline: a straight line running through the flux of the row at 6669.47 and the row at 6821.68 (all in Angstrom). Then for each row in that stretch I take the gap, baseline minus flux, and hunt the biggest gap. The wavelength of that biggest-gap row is 6774.72 Angstrom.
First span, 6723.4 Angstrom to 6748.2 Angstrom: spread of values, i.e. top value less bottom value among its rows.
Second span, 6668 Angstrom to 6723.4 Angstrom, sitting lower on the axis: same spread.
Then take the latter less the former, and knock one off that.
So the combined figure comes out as 0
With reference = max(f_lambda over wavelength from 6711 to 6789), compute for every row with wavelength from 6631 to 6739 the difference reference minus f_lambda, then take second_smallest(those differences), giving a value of 1.0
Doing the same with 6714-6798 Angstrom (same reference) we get 1.1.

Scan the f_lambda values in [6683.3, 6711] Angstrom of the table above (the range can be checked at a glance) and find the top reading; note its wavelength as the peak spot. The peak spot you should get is 6687.92 Angstrom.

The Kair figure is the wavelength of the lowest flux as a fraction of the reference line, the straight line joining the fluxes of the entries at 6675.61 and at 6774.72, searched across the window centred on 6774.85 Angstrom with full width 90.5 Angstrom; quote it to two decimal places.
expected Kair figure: 6756.02 Angstrom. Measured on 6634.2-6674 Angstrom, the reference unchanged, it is 6648.00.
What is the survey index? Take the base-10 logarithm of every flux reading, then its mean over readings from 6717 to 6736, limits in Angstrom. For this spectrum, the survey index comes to 1.07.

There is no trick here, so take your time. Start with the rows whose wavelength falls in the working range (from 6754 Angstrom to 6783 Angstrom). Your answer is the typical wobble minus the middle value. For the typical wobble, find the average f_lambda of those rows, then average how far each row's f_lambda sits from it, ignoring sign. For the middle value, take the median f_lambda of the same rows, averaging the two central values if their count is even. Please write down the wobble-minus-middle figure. -10.8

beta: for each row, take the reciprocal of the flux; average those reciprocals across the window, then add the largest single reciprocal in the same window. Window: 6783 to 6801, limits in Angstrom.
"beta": 0.180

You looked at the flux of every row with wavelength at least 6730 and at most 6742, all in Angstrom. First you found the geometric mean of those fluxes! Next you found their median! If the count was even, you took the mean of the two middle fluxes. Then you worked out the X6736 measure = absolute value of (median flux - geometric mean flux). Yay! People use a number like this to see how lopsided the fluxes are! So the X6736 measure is 0.24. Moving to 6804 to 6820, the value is 0.28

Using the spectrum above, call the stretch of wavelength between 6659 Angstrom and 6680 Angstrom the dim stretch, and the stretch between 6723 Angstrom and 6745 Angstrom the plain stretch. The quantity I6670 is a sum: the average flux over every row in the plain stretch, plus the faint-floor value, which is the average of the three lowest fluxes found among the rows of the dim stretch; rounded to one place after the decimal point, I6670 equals 23.0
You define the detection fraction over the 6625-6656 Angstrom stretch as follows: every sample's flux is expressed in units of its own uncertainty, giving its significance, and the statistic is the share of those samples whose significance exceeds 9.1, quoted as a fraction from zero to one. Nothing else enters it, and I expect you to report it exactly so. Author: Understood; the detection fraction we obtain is 0.20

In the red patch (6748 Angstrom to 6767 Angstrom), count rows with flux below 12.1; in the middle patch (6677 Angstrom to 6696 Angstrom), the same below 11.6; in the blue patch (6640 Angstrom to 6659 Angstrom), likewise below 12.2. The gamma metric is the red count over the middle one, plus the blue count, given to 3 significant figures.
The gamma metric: 11.0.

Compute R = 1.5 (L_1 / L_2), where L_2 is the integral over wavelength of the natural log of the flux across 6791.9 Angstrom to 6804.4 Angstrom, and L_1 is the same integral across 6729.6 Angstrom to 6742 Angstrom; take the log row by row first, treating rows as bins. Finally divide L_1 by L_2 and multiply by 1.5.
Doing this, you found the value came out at 1.49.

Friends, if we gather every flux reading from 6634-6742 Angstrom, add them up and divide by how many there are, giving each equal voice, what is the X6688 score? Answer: 11.8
